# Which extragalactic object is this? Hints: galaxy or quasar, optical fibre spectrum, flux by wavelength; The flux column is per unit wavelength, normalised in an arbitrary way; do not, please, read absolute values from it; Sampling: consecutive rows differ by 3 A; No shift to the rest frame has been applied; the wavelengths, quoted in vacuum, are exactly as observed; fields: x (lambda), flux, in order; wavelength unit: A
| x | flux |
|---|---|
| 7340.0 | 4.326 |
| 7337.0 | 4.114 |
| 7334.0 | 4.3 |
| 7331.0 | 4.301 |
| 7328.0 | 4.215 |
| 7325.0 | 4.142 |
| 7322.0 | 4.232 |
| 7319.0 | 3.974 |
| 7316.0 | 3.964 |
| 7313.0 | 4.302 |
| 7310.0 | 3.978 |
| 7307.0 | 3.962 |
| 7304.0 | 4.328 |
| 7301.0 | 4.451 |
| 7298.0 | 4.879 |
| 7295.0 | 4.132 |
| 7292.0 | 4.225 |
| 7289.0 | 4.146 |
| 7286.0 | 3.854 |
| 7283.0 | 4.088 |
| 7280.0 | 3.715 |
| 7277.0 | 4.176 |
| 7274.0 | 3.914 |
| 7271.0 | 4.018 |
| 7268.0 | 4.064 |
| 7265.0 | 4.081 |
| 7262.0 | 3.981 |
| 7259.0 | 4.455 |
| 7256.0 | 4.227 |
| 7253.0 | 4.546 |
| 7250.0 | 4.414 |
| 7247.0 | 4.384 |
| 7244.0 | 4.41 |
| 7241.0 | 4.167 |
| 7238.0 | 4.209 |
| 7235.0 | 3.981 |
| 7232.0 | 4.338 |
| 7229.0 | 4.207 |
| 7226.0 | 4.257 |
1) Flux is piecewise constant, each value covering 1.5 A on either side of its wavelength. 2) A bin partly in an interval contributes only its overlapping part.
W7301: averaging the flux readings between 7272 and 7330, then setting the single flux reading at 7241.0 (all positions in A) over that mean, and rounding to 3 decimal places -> 1.006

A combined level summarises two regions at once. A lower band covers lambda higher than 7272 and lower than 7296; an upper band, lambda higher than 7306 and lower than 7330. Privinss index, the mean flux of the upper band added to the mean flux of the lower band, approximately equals 8.13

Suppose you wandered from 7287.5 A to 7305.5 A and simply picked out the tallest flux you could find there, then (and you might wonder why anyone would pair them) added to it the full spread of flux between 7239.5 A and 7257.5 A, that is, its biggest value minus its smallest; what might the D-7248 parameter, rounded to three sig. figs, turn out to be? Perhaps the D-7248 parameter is 5.26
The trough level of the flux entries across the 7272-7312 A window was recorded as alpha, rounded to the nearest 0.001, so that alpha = 3.715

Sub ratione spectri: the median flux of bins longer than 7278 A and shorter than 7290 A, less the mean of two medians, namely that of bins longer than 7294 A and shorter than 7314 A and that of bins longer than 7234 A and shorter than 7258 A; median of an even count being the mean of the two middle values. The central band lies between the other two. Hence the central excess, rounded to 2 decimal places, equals -0.33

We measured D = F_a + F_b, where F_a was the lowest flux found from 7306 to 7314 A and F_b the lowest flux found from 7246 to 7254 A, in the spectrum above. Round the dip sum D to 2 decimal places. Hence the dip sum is 8.35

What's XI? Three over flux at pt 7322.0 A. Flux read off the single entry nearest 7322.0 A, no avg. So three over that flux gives 0.709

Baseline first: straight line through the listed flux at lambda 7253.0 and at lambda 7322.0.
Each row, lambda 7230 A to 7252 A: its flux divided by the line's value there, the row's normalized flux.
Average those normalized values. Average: 0.93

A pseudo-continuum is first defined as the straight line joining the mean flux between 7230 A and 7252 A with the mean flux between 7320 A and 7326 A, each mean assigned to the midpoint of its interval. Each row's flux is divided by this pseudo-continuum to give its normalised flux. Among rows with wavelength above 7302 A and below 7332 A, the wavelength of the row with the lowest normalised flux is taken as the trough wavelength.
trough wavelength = 7307.0 A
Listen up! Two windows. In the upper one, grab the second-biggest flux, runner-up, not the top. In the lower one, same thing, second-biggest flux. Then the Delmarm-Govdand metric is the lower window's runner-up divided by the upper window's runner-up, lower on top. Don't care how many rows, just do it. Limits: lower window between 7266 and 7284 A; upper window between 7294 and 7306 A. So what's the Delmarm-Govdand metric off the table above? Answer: 0.918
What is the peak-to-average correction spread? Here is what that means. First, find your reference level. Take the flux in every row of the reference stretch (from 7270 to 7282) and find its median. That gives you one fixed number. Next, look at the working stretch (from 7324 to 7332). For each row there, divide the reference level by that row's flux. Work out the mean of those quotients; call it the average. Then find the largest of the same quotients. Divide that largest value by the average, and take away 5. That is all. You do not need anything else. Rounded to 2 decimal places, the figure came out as -3.98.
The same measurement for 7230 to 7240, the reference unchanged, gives -3.95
